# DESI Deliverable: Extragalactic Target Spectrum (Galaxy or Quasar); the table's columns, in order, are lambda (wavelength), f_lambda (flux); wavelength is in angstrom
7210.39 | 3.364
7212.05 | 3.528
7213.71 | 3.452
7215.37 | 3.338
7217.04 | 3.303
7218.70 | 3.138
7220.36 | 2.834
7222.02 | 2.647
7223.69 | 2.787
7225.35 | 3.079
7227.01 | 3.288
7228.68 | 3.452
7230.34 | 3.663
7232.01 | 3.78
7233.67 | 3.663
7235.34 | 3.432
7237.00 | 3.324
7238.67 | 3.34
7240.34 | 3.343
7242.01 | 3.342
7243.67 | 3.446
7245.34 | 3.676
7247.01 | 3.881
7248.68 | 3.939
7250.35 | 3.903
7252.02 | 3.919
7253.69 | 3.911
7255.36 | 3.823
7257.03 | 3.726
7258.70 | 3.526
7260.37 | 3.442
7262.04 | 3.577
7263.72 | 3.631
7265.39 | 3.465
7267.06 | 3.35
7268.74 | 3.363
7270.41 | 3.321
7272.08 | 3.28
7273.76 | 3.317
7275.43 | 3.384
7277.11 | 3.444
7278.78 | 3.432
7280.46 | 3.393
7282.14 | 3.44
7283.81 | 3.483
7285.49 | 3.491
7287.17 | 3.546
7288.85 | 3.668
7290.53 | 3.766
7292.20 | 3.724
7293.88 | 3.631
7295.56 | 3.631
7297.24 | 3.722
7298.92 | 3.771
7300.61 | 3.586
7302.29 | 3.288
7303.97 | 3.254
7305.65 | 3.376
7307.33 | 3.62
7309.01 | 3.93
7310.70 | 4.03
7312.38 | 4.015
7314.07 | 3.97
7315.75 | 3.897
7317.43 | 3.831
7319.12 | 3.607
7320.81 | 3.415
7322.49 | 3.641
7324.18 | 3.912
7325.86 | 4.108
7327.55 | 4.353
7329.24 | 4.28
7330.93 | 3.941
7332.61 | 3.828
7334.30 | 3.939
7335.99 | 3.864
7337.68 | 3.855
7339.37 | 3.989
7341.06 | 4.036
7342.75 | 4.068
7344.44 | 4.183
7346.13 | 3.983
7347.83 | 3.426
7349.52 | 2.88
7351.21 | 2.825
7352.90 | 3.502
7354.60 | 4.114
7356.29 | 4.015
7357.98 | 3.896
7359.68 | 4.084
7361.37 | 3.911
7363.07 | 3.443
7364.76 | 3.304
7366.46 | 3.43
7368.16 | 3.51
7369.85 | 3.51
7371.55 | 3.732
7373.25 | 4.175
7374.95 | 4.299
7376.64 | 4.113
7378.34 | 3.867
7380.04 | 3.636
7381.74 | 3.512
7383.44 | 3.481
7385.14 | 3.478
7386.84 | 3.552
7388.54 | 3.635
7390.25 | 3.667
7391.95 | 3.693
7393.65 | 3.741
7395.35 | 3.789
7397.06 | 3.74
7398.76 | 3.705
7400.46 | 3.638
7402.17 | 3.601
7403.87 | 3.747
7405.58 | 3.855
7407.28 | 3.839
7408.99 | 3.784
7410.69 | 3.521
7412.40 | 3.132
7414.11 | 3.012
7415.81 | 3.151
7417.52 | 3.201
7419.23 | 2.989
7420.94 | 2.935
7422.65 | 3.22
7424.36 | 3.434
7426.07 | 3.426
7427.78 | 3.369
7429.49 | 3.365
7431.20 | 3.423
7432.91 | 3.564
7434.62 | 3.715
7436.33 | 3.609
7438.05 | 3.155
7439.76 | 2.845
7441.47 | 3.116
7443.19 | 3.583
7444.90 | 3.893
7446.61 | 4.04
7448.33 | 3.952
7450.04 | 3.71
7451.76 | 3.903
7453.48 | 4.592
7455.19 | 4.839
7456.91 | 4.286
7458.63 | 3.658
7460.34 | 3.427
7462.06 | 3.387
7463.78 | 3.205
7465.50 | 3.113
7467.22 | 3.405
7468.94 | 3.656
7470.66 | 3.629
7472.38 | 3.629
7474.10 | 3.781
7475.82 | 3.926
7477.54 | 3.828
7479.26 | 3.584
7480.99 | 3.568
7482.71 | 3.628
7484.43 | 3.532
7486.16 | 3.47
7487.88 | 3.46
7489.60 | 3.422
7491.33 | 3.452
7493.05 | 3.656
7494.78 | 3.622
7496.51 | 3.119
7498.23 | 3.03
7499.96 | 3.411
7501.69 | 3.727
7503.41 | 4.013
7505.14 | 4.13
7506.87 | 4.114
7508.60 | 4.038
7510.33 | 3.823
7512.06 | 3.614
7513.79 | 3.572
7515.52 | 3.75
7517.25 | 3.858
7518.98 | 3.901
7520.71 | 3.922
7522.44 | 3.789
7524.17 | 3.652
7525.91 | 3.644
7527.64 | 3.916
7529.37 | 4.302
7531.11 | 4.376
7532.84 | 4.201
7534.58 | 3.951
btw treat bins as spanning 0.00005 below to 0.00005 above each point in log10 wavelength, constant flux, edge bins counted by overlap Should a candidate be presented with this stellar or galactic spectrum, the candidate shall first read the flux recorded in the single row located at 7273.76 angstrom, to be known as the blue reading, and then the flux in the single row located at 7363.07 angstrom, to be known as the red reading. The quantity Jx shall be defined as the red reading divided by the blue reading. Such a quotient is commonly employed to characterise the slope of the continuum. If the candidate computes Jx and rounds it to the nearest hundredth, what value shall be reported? 1.04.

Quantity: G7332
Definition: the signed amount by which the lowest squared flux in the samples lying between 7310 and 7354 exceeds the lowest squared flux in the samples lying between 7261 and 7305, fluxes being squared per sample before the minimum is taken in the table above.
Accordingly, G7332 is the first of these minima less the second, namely -3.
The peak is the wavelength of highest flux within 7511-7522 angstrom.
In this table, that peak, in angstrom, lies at 7520.71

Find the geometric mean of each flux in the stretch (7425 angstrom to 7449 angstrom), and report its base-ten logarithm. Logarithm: 0.543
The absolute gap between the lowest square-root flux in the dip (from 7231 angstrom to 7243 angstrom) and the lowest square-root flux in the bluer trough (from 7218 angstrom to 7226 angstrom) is 0.196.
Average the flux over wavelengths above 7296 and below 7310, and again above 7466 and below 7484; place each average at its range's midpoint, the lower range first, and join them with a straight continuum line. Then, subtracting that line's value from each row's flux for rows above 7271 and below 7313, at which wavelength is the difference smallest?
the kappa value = 7303.97 angstrom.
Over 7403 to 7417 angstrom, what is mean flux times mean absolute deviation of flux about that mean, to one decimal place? 1.1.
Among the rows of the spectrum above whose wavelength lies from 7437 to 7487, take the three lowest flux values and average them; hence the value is 3.02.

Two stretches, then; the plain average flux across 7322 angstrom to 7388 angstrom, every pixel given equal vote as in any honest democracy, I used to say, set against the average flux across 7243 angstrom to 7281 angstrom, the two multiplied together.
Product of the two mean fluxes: 13.5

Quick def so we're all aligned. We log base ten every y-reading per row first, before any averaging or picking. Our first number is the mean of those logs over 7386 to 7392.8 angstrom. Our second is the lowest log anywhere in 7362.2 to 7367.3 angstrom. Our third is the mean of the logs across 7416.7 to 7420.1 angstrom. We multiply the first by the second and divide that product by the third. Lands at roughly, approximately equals 0.59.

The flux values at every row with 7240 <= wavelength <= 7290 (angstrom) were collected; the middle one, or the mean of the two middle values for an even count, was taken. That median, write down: 3.5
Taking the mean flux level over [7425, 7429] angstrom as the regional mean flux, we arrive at 3.40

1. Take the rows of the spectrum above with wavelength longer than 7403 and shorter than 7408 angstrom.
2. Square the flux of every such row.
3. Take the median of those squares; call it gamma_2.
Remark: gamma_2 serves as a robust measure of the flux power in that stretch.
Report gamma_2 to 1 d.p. 14.7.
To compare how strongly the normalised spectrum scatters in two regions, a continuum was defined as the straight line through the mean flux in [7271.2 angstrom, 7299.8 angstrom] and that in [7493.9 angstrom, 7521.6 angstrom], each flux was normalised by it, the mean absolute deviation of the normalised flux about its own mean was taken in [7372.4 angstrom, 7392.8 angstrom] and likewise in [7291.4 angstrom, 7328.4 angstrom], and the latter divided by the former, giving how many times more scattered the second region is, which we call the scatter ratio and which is 0.90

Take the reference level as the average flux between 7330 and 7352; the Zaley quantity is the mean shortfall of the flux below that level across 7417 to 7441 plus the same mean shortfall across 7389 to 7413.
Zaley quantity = 0.5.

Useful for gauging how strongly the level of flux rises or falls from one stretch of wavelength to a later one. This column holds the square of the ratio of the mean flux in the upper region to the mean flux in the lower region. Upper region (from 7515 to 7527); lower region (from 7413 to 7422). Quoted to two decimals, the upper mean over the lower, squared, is 1.53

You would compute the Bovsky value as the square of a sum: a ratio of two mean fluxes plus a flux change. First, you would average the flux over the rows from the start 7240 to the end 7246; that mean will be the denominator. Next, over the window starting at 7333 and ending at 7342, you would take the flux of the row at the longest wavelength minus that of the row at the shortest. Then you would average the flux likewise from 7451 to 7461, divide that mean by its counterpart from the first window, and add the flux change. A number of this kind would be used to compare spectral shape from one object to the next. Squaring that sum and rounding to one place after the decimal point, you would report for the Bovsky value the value 1.7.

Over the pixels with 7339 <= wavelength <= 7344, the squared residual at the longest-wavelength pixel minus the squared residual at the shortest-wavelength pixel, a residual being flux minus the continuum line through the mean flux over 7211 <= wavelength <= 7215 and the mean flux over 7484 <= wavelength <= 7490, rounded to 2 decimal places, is 0.09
